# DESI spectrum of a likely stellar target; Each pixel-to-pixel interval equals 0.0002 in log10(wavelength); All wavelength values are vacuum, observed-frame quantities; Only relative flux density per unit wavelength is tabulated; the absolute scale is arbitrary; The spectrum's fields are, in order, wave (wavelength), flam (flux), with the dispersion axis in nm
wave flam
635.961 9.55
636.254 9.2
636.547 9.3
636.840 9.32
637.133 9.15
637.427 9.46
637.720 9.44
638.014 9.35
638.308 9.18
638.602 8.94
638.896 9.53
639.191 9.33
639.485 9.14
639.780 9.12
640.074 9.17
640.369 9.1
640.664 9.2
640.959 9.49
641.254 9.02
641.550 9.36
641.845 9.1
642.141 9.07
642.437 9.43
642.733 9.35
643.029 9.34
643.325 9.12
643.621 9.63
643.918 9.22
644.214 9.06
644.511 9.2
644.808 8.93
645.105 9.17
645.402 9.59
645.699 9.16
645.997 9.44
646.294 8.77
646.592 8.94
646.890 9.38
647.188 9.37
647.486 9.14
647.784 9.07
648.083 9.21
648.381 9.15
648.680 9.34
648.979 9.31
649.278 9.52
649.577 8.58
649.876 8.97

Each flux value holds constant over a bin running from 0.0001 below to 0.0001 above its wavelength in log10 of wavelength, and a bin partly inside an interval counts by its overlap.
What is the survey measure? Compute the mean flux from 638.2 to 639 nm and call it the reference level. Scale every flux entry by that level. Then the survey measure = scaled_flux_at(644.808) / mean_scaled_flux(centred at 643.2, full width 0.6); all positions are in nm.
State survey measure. 0.97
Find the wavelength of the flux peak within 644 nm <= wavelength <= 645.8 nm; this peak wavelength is 645.402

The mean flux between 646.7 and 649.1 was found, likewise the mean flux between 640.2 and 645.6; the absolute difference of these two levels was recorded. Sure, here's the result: 0.00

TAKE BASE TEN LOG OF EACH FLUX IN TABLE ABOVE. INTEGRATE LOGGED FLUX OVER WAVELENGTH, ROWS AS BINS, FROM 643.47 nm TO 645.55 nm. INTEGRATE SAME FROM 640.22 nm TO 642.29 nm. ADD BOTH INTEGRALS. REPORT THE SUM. 4.00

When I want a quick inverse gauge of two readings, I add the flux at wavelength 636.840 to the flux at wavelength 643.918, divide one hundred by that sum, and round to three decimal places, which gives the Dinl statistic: 5.394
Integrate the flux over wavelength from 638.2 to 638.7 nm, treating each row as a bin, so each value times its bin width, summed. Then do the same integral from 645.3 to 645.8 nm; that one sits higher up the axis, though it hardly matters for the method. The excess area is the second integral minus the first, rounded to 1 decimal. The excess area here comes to 0.2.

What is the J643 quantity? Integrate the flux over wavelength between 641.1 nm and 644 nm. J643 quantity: 27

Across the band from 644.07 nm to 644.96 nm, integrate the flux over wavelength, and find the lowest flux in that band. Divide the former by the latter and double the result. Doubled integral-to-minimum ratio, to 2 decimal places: 1.81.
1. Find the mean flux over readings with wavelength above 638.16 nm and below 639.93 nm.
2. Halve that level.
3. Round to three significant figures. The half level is 4.60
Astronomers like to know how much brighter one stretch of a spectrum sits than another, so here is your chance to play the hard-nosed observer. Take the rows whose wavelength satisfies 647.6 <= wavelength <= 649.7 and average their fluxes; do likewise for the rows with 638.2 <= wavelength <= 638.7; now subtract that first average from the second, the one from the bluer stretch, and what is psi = -0.11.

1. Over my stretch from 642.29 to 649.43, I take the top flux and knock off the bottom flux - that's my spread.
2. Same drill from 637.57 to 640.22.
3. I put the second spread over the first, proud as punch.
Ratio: 0.69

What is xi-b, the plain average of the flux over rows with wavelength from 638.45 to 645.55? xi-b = 9.23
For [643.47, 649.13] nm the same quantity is 9.21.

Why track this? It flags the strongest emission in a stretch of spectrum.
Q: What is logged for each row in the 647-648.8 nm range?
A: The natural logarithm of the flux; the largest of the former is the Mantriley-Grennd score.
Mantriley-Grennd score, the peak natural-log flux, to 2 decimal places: 2.24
